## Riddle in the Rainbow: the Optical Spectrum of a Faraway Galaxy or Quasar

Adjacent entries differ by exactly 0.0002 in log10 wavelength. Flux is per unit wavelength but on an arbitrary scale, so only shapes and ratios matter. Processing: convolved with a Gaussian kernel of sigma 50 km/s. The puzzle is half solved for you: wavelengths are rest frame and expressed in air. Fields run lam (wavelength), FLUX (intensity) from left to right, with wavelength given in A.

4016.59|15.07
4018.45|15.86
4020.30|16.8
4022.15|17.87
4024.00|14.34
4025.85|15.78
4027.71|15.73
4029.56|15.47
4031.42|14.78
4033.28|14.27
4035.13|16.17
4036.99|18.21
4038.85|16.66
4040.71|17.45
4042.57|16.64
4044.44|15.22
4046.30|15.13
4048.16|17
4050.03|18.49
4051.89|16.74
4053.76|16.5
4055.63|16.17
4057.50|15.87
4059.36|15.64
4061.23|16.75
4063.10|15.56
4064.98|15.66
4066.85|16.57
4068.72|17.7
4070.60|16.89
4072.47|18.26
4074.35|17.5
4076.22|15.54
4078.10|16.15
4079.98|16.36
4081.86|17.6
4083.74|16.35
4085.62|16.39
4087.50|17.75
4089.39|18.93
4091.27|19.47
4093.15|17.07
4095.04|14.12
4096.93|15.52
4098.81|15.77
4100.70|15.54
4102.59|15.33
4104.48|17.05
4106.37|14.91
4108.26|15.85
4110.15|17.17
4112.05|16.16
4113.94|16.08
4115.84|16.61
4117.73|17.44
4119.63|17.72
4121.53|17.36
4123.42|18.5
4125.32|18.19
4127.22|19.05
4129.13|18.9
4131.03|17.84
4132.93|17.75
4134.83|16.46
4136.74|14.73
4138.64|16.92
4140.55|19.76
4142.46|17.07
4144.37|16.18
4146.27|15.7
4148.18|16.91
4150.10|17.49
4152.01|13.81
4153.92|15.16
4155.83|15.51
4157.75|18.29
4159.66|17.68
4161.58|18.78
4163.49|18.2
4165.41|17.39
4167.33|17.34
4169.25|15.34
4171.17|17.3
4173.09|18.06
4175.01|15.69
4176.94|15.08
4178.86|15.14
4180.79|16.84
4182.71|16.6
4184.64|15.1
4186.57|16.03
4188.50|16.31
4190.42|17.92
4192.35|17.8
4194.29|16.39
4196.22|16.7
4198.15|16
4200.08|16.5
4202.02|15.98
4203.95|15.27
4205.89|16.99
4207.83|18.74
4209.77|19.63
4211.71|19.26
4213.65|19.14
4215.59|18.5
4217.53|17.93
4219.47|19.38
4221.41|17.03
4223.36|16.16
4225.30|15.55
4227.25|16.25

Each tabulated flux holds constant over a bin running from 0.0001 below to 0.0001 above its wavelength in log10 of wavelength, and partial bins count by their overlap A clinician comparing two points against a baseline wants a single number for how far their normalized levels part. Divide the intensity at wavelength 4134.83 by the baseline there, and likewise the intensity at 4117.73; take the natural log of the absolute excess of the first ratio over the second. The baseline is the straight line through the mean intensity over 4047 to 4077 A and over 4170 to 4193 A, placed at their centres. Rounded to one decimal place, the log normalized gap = -2.9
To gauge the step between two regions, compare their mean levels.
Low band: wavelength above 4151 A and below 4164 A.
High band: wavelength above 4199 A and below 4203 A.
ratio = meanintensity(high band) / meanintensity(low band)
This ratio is 0.97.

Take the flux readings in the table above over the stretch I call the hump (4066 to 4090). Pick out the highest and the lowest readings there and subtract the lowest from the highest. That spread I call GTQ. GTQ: 3.4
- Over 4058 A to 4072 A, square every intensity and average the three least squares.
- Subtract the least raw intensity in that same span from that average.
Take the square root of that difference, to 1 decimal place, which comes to 15.1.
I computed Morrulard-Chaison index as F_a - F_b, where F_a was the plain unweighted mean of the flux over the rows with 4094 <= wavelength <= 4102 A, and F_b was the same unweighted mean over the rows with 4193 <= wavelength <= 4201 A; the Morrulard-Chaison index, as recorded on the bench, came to -1.2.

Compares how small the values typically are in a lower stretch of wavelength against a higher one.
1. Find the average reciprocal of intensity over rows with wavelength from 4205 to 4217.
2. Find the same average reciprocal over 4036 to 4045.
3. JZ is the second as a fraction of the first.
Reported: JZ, 1.11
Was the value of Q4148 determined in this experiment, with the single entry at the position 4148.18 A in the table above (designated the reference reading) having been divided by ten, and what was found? 1.69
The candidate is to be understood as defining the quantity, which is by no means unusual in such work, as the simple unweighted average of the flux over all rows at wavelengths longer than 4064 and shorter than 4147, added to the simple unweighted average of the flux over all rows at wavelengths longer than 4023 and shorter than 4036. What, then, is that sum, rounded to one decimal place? 32.1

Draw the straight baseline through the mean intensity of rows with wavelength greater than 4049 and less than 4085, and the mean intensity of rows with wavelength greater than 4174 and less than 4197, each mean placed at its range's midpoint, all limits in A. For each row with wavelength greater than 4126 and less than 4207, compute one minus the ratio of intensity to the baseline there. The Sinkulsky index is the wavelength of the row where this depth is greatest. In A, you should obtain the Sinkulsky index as 4152.01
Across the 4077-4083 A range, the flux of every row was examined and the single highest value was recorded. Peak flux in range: 17.6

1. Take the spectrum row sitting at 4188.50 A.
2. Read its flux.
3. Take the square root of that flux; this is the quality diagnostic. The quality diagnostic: 4.04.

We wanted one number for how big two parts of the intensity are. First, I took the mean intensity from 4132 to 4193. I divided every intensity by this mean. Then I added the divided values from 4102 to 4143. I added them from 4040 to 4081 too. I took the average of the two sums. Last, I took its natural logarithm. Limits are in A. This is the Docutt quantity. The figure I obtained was 3.10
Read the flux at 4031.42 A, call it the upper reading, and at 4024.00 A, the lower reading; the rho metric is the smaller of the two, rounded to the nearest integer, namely 14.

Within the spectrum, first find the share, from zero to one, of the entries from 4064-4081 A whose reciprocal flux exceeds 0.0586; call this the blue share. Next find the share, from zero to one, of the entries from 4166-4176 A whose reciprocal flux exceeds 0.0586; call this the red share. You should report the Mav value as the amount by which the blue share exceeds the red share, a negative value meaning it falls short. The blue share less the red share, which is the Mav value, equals 0.27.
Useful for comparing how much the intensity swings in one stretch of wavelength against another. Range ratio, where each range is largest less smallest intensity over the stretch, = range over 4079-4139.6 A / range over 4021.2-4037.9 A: 1.4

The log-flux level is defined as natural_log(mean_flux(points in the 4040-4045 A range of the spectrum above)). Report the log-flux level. 2.80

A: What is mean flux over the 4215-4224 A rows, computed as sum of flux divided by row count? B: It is 17.8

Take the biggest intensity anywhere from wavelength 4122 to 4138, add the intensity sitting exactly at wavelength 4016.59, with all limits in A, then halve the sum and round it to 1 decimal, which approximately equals 17.1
